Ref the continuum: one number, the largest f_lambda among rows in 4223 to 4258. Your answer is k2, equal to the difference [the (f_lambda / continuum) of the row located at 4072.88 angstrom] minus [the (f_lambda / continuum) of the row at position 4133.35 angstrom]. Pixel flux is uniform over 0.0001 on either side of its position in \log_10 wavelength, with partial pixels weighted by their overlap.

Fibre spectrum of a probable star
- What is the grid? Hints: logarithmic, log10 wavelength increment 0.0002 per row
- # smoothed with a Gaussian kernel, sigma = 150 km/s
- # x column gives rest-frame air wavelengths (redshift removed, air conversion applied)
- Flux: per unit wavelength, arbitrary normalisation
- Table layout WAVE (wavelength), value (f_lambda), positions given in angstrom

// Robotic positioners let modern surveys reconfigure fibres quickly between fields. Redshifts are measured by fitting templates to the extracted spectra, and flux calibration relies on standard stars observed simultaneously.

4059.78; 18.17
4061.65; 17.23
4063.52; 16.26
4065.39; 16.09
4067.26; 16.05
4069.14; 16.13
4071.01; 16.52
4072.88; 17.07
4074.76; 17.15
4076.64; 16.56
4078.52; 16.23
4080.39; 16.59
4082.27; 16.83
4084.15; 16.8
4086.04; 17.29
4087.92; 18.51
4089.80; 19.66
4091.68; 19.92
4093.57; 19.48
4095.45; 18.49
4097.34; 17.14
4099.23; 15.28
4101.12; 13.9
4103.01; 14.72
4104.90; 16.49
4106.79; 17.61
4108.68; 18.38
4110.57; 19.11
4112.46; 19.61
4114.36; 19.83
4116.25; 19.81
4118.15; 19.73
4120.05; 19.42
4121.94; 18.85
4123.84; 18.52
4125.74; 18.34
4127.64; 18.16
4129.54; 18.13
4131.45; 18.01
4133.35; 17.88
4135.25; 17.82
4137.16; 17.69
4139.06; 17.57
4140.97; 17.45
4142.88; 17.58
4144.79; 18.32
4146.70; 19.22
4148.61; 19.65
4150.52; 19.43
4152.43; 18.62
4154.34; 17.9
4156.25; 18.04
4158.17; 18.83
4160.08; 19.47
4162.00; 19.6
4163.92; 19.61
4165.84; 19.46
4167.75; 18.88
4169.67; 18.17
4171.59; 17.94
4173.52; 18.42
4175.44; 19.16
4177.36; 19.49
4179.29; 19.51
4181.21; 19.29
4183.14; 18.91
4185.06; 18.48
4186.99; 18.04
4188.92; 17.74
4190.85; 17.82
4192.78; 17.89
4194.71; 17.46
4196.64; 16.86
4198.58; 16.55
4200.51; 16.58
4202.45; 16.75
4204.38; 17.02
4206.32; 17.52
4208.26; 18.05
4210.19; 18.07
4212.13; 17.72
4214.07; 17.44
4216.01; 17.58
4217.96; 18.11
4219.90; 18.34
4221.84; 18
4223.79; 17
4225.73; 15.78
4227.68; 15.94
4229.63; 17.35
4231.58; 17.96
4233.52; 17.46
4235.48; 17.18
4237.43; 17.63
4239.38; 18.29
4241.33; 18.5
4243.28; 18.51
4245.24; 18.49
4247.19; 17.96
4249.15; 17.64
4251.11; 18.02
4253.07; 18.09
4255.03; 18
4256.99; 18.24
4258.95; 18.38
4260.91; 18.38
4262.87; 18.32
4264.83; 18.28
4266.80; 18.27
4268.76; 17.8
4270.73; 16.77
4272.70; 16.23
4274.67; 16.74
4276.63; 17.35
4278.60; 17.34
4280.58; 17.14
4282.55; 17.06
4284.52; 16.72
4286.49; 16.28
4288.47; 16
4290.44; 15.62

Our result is -0.04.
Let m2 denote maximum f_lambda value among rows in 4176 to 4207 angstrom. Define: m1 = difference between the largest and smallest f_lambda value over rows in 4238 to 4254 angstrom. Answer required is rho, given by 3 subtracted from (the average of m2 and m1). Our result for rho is 7.2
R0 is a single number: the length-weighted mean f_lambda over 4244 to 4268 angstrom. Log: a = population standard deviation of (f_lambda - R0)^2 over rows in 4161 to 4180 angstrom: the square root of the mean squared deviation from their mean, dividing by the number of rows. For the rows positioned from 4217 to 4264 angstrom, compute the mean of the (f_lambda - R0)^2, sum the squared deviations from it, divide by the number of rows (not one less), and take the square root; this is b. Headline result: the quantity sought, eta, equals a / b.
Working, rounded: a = 0.82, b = 1.5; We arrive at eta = 0.6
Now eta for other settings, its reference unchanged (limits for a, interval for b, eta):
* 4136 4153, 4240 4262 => 9.1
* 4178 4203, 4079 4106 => 0.2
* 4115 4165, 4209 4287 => 0.6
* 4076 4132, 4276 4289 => 2.6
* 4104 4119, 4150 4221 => 1.3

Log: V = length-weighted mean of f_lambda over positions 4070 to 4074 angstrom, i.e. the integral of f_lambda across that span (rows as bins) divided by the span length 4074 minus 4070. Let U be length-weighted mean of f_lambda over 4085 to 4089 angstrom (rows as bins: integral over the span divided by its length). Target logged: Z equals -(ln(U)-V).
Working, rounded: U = 17.9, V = 16.8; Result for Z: 13.9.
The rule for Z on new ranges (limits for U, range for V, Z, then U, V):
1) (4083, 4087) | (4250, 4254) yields 15.2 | 17.0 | 18.0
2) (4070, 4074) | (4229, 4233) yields 14.9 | 16.8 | 17.7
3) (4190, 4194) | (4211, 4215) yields 14.7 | 17.8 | 17.6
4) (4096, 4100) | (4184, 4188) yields 15.5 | 16.4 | 18.3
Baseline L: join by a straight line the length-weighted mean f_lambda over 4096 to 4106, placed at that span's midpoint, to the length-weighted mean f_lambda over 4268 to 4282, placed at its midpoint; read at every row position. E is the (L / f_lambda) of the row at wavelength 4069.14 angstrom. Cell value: 0.95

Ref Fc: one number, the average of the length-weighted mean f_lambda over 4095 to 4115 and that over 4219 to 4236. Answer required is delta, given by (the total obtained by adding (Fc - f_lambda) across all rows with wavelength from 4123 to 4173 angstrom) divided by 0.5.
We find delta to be -64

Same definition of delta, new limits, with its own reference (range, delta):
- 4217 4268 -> -32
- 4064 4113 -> 1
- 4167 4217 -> -39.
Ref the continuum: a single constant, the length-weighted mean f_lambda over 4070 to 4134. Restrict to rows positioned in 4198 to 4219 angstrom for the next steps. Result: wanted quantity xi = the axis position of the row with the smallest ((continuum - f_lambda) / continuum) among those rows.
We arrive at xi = 4217.96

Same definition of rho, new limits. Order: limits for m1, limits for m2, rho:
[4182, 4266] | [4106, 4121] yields 8.5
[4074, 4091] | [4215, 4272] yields 8.0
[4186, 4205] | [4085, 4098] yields 7.7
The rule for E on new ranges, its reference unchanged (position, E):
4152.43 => 0.86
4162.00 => 0.82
